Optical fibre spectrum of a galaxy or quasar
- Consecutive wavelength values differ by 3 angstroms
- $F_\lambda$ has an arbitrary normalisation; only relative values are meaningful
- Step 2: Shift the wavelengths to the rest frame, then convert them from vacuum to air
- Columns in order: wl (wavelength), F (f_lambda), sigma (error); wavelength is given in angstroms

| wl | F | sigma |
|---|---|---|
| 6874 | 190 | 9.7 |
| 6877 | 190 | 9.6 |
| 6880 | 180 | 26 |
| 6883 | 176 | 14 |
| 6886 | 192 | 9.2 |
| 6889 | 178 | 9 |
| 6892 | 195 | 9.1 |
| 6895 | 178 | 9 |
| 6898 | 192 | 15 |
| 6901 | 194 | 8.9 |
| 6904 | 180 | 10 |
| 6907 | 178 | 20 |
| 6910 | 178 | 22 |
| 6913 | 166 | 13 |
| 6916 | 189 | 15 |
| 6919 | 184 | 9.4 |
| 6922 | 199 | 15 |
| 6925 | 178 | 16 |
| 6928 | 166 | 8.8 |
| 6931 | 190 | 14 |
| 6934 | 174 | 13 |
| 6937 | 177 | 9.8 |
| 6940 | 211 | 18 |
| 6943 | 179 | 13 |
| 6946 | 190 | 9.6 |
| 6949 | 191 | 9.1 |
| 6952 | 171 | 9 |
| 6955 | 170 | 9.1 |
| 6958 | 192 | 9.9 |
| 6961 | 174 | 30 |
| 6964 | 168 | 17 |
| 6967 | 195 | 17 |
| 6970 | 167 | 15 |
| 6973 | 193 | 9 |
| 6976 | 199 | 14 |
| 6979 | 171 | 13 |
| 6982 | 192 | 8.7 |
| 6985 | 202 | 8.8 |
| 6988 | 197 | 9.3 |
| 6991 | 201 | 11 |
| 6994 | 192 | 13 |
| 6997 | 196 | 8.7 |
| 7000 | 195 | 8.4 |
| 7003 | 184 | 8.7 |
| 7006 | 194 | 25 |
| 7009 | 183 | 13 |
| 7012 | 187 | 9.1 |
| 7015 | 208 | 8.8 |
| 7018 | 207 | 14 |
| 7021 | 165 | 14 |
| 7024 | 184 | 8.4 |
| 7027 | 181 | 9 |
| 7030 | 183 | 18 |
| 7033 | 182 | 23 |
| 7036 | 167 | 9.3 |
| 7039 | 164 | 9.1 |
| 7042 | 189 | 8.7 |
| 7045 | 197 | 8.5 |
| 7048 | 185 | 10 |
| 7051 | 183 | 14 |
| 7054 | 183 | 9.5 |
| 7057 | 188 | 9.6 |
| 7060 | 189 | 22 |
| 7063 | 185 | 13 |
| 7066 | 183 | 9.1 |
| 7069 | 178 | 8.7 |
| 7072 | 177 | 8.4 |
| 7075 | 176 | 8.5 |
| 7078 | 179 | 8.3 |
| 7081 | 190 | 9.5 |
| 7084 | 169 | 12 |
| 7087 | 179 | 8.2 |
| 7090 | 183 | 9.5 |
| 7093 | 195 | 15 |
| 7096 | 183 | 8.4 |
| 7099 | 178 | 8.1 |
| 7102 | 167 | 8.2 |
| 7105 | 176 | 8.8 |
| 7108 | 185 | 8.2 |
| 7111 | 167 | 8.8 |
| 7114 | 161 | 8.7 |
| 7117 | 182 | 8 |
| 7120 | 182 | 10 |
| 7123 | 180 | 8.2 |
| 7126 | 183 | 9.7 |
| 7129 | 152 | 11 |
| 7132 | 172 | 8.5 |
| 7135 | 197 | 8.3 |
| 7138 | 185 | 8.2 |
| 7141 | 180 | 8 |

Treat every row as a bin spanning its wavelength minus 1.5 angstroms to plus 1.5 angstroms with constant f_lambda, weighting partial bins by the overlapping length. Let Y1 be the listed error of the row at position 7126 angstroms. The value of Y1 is 9.7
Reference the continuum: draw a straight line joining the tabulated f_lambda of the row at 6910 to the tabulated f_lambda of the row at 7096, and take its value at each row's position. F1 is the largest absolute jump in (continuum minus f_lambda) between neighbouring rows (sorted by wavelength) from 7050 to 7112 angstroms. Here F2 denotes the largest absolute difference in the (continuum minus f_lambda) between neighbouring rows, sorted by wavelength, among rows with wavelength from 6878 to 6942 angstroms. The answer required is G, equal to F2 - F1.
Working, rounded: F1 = 21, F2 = 34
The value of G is 13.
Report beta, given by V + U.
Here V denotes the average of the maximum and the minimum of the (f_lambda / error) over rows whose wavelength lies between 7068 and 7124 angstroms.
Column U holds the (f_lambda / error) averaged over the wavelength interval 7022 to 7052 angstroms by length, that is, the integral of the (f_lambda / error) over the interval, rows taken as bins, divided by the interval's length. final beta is 35.1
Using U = 17.2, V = 17.9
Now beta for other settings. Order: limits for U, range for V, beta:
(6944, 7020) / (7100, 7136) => 36.0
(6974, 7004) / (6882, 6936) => 34.3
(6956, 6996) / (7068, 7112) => 33.7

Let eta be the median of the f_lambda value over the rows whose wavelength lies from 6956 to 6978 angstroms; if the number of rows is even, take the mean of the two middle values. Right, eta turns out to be 192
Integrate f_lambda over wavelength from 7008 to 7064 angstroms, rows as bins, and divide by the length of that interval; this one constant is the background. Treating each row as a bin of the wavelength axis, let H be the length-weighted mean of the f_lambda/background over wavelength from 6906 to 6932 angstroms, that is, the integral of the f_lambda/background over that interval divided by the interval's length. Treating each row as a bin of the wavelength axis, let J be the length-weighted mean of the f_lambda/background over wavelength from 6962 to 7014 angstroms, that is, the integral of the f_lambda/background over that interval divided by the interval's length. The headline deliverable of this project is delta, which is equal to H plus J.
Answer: 2.00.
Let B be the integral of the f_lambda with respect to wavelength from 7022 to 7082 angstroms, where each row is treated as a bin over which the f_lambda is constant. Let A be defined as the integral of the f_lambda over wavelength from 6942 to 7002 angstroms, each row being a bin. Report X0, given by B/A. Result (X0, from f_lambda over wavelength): 0.974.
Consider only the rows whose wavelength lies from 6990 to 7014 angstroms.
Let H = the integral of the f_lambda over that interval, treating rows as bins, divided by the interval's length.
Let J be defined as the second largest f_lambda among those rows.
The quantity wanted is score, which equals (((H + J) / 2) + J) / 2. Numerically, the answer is 195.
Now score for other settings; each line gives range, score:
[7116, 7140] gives 184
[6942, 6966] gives 188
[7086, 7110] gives 184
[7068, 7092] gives 182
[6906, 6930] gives 187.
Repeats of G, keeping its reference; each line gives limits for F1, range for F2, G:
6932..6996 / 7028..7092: -9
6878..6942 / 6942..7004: -6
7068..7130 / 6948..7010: -3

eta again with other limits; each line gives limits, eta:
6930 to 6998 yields 191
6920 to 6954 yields 179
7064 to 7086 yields 178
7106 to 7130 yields 181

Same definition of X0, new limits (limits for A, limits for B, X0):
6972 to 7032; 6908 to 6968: 0.955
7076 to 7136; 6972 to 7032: 1.072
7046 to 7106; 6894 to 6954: 1.009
